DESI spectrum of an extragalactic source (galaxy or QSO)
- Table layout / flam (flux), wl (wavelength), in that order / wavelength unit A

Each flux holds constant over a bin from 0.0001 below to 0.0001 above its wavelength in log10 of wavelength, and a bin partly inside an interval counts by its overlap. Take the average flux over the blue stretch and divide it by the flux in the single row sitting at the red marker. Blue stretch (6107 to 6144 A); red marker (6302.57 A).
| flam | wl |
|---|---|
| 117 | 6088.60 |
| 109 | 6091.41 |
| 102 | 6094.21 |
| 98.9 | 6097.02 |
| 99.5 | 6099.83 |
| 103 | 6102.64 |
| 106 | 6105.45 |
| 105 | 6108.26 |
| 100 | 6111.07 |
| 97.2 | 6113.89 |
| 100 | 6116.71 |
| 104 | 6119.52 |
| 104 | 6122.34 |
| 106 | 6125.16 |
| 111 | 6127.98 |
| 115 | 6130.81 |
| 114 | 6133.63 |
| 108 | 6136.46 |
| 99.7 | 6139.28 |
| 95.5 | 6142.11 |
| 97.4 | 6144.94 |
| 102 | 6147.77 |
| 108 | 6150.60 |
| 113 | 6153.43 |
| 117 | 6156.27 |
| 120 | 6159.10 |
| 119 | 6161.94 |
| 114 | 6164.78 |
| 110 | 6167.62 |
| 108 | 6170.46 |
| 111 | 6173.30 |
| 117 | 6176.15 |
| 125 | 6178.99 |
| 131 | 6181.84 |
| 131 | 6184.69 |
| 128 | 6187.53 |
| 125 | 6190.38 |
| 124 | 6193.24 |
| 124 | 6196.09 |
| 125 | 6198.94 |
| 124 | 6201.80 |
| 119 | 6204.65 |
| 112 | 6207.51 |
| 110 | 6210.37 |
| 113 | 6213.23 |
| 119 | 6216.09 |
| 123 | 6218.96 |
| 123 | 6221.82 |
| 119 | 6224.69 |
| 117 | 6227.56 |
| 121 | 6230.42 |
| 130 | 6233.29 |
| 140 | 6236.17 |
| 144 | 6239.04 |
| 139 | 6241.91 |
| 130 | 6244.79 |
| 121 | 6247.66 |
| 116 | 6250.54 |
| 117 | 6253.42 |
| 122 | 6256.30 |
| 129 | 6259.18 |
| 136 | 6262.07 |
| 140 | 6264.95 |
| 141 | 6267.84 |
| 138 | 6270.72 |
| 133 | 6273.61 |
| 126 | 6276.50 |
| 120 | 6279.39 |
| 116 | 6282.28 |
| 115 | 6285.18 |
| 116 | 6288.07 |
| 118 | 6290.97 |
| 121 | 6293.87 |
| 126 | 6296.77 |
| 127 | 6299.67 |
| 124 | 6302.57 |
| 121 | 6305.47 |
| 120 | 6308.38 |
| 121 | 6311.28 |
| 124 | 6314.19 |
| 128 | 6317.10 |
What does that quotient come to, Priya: 0.843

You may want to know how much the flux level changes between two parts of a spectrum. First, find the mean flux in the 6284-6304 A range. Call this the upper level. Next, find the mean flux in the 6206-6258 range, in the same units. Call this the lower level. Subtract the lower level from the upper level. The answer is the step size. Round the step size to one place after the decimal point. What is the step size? -2.1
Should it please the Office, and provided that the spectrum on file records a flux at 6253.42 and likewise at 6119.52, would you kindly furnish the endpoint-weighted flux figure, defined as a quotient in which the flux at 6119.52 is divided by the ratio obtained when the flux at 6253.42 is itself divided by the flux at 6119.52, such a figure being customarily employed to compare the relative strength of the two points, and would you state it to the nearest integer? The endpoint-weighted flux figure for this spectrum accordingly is 92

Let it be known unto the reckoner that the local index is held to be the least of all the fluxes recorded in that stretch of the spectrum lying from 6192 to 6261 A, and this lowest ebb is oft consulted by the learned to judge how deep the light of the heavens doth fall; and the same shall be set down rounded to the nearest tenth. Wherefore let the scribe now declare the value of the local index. 110.0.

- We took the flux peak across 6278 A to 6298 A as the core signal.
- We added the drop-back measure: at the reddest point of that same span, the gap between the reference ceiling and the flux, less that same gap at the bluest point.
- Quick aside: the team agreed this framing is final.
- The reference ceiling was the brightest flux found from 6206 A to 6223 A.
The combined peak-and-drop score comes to 120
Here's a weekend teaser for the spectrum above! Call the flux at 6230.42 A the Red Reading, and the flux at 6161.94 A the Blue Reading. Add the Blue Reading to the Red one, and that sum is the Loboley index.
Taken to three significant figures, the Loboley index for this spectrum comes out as 240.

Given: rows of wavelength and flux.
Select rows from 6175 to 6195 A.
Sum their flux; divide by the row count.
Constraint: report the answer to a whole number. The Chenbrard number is 126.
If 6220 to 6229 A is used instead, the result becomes 120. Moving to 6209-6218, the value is 114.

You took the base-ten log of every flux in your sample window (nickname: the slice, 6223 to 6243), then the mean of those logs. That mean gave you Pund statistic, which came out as 2.11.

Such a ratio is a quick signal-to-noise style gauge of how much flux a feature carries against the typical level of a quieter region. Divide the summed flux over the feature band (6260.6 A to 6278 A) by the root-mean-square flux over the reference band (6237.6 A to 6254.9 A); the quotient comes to 6.3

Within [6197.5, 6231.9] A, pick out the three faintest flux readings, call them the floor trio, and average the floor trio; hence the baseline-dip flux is 112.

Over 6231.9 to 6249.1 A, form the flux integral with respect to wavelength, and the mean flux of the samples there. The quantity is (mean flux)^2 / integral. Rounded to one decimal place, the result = 7.8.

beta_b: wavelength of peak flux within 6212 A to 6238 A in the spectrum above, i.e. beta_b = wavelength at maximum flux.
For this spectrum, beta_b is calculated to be 6236.17 A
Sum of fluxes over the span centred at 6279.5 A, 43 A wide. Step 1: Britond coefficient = 1902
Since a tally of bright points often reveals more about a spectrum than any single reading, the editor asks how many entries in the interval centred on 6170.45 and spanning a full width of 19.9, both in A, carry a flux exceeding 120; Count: 1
